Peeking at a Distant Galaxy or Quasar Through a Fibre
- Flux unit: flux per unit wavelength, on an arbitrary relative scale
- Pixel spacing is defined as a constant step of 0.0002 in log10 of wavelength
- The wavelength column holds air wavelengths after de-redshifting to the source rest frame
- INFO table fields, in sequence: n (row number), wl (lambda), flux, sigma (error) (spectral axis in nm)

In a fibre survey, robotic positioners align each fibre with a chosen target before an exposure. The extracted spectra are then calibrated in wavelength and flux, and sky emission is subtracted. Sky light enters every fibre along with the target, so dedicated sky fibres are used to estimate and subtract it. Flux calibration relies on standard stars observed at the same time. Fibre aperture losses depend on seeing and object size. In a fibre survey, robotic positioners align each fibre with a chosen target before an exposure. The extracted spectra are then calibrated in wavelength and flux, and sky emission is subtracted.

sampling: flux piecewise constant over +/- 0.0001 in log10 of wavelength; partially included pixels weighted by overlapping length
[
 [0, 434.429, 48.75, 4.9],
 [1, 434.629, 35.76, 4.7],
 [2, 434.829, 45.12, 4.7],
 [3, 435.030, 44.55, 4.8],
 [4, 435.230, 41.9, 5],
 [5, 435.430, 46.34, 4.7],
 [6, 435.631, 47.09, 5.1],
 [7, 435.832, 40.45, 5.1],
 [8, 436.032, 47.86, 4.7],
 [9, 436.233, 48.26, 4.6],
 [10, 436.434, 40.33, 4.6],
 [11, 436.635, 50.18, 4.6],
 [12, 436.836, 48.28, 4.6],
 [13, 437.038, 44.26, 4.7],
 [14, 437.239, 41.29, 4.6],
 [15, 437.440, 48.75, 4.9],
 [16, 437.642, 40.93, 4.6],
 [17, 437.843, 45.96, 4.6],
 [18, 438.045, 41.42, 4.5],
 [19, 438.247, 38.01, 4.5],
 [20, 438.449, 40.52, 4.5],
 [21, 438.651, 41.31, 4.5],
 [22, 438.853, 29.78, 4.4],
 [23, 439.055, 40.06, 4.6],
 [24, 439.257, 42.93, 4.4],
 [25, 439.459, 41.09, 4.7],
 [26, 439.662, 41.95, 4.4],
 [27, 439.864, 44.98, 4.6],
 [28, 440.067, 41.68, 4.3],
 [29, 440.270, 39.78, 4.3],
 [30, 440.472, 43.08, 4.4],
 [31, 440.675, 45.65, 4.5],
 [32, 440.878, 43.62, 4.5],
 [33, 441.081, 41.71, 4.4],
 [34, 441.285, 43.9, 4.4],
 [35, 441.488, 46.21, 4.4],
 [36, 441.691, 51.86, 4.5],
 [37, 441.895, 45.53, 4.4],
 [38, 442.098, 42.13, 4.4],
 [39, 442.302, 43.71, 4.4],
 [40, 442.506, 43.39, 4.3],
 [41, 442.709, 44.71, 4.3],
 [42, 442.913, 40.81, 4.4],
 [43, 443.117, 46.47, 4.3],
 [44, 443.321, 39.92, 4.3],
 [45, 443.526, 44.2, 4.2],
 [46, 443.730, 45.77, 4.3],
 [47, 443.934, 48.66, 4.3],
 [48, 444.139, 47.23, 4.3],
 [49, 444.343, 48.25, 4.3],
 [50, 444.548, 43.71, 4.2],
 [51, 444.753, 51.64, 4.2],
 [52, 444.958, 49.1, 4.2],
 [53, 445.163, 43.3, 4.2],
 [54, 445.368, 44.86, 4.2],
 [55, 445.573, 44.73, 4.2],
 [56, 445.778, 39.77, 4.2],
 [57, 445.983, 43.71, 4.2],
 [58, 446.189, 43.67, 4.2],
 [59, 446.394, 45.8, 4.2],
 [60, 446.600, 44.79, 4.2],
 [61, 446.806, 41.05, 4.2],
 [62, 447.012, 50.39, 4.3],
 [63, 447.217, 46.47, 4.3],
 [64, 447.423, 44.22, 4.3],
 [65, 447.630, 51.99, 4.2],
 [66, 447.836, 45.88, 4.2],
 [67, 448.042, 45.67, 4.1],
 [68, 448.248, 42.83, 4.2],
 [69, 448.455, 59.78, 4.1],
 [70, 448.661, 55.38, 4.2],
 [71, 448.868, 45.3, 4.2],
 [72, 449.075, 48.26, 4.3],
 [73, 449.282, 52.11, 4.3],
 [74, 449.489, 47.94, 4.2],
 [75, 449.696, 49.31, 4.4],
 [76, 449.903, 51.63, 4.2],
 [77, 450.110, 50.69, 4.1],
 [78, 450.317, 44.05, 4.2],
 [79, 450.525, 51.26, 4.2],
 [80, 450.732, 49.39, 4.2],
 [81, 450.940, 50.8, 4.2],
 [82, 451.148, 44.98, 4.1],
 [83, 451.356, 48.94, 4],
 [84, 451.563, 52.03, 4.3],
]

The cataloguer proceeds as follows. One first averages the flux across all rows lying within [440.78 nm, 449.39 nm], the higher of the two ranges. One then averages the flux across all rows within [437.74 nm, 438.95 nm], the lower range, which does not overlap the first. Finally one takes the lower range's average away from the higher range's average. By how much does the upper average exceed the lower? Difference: 6.5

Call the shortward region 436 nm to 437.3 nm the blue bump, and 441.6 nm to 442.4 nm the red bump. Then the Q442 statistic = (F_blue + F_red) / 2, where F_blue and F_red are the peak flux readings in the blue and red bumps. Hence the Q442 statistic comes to 51.0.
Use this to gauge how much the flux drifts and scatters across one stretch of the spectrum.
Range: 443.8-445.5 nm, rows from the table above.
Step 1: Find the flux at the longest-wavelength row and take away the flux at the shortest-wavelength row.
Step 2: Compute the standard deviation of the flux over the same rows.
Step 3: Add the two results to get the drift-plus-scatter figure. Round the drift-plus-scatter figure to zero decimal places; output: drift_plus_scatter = -1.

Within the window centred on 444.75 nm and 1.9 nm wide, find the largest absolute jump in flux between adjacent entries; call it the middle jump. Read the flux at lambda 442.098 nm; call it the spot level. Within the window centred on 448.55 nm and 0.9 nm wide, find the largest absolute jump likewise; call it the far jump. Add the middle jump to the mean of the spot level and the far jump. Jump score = 37.5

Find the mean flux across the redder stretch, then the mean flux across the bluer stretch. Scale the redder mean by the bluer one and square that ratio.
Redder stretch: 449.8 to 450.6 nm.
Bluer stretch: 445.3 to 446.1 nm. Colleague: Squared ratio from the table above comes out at 1.30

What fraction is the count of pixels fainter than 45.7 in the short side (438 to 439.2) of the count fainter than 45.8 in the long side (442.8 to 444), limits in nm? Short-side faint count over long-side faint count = 1.5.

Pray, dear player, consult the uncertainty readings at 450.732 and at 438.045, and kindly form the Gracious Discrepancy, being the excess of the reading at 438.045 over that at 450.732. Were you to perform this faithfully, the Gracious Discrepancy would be 0.30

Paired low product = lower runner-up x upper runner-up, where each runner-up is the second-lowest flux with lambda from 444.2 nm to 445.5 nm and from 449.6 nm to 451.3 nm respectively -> 1966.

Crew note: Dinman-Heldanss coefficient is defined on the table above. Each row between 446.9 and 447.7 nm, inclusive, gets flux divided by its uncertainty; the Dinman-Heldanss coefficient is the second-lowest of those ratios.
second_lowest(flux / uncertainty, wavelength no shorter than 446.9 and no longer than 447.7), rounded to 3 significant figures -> 10.8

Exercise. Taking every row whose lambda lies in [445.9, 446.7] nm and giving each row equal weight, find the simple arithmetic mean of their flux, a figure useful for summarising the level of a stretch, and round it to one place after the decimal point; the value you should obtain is 44.5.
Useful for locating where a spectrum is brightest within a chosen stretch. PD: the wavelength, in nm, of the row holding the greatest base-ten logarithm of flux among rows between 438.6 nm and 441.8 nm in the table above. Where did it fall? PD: 441.691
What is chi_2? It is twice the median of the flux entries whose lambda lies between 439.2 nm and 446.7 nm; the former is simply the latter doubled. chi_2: 88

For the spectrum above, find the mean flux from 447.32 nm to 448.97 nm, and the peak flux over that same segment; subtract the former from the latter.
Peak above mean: 10.9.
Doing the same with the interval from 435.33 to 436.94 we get 4.1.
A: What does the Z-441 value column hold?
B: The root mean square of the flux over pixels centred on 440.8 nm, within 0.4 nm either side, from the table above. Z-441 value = 44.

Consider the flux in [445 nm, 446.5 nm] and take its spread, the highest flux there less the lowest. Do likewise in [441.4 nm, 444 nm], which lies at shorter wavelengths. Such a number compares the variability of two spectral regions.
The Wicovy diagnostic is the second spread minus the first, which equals 6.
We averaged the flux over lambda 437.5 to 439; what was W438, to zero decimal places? 40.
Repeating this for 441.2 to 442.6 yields 45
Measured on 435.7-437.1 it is 46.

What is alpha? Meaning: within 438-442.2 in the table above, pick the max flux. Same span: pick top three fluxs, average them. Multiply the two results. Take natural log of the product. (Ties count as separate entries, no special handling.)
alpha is 7.82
